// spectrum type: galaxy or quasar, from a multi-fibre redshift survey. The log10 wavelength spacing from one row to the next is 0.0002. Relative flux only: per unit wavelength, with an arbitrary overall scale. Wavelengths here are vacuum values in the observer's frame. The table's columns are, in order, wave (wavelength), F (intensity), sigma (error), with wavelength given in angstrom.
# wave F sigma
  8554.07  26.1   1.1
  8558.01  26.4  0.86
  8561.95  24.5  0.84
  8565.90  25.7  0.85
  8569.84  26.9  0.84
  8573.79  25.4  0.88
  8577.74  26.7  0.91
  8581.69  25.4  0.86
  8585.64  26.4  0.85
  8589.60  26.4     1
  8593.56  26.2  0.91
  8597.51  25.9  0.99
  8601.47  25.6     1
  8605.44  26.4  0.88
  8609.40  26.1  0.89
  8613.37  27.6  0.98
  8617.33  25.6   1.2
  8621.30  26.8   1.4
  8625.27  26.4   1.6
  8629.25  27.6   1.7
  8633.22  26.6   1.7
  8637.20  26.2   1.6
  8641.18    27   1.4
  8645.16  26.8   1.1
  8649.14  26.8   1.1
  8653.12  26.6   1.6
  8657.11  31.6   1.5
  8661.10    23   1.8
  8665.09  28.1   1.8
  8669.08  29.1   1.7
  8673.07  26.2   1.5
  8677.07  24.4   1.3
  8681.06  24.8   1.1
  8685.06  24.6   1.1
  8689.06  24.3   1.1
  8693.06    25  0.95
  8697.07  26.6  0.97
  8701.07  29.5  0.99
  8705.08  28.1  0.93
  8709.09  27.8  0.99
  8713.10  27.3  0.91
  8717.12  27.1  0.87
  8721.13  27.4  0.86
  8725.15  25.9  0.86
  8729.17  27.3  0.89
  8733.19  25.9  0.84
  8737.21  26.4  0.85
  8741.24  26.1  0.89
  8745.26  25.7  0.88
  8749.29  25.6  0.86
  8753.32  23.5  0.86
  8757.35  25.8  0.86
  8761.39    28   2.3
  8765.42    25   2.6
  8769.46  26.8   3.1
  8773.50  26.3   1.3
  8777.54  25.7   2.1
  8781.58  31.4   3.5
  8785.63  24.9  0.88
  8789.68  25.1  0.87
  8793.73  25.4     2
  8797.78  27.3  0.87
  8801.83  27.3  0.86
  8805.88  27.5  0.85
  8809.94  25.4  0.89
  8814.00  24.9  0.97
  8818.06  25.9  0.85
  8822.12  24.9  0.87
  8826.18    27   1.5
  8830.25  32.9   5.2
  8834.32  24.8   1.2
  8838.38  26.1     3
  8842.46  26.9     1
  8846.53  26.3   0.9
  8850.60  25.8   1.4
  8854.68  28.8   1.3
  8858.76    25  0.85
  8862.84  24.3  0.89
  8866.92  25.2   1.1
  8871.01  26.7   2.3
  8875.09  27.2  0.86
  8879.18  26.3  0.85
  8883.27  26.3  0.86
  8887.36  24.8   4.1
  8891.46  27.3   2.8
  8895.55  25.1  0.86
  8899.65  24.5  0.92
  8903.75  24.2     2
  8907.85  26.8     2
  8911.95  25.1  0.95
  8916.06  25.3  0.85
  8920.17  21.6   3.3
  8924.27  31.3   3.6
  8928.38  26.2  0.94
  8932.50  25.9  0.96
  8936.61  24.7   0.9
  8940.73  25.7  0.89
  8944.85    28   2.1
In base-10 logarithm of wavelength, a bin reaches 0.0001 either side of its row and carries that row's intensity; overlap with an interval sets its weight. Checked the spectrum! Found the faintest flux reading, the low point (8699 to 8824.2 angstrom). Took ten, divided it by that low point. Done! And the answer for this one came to 0.426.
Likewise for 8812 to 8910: 0.413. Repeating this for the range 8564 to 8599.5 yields 0.394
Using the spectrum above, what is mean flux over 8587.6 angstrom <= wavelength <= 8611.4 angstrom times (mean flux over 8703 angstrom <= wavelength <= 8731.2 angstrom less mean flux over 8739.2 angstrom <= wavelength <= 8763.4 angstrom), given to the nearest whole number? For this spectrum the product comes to 39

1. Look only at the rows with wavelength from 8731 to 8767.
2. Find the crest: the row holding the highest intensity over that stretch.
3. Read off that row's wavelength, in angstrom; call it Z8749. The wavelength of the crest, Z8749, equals 8761.39 angstrom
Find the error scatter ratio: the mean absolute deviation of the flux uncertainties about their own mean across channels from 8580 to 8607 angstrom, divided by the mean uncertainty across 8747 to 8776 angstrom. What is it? 0.035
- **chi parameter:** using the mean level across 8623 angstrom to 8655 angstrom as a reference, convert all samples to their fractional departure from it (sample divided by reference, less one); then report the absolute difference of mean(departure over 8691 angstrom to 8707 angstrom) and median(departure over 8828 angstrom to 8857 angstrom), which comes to 0.037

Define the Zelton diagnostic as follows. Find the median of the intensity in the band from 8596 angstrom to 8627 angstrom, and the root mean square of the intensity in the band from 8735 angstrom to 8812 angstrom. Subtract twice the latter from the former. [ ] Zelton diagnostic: -26.4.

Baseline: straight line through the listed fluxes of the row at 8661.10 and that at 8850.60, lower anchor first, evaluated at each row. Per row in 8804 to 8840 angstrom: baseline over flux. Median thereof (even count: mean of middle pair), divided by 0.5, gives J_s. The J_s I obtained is 1.96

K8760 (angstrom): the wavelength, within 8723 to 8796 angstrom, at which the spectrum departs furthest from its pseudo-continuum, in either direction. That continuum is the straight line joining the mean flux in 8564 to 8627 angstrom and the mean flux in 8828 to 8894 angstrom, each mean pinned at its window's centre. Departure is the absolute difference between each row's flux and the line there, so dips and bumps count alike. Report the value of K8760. 8781.58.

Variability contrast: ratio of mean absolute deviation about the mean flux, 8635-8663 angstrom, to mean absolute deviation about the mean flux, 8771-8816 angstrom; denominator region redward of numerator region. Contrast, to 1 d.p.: 1.0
